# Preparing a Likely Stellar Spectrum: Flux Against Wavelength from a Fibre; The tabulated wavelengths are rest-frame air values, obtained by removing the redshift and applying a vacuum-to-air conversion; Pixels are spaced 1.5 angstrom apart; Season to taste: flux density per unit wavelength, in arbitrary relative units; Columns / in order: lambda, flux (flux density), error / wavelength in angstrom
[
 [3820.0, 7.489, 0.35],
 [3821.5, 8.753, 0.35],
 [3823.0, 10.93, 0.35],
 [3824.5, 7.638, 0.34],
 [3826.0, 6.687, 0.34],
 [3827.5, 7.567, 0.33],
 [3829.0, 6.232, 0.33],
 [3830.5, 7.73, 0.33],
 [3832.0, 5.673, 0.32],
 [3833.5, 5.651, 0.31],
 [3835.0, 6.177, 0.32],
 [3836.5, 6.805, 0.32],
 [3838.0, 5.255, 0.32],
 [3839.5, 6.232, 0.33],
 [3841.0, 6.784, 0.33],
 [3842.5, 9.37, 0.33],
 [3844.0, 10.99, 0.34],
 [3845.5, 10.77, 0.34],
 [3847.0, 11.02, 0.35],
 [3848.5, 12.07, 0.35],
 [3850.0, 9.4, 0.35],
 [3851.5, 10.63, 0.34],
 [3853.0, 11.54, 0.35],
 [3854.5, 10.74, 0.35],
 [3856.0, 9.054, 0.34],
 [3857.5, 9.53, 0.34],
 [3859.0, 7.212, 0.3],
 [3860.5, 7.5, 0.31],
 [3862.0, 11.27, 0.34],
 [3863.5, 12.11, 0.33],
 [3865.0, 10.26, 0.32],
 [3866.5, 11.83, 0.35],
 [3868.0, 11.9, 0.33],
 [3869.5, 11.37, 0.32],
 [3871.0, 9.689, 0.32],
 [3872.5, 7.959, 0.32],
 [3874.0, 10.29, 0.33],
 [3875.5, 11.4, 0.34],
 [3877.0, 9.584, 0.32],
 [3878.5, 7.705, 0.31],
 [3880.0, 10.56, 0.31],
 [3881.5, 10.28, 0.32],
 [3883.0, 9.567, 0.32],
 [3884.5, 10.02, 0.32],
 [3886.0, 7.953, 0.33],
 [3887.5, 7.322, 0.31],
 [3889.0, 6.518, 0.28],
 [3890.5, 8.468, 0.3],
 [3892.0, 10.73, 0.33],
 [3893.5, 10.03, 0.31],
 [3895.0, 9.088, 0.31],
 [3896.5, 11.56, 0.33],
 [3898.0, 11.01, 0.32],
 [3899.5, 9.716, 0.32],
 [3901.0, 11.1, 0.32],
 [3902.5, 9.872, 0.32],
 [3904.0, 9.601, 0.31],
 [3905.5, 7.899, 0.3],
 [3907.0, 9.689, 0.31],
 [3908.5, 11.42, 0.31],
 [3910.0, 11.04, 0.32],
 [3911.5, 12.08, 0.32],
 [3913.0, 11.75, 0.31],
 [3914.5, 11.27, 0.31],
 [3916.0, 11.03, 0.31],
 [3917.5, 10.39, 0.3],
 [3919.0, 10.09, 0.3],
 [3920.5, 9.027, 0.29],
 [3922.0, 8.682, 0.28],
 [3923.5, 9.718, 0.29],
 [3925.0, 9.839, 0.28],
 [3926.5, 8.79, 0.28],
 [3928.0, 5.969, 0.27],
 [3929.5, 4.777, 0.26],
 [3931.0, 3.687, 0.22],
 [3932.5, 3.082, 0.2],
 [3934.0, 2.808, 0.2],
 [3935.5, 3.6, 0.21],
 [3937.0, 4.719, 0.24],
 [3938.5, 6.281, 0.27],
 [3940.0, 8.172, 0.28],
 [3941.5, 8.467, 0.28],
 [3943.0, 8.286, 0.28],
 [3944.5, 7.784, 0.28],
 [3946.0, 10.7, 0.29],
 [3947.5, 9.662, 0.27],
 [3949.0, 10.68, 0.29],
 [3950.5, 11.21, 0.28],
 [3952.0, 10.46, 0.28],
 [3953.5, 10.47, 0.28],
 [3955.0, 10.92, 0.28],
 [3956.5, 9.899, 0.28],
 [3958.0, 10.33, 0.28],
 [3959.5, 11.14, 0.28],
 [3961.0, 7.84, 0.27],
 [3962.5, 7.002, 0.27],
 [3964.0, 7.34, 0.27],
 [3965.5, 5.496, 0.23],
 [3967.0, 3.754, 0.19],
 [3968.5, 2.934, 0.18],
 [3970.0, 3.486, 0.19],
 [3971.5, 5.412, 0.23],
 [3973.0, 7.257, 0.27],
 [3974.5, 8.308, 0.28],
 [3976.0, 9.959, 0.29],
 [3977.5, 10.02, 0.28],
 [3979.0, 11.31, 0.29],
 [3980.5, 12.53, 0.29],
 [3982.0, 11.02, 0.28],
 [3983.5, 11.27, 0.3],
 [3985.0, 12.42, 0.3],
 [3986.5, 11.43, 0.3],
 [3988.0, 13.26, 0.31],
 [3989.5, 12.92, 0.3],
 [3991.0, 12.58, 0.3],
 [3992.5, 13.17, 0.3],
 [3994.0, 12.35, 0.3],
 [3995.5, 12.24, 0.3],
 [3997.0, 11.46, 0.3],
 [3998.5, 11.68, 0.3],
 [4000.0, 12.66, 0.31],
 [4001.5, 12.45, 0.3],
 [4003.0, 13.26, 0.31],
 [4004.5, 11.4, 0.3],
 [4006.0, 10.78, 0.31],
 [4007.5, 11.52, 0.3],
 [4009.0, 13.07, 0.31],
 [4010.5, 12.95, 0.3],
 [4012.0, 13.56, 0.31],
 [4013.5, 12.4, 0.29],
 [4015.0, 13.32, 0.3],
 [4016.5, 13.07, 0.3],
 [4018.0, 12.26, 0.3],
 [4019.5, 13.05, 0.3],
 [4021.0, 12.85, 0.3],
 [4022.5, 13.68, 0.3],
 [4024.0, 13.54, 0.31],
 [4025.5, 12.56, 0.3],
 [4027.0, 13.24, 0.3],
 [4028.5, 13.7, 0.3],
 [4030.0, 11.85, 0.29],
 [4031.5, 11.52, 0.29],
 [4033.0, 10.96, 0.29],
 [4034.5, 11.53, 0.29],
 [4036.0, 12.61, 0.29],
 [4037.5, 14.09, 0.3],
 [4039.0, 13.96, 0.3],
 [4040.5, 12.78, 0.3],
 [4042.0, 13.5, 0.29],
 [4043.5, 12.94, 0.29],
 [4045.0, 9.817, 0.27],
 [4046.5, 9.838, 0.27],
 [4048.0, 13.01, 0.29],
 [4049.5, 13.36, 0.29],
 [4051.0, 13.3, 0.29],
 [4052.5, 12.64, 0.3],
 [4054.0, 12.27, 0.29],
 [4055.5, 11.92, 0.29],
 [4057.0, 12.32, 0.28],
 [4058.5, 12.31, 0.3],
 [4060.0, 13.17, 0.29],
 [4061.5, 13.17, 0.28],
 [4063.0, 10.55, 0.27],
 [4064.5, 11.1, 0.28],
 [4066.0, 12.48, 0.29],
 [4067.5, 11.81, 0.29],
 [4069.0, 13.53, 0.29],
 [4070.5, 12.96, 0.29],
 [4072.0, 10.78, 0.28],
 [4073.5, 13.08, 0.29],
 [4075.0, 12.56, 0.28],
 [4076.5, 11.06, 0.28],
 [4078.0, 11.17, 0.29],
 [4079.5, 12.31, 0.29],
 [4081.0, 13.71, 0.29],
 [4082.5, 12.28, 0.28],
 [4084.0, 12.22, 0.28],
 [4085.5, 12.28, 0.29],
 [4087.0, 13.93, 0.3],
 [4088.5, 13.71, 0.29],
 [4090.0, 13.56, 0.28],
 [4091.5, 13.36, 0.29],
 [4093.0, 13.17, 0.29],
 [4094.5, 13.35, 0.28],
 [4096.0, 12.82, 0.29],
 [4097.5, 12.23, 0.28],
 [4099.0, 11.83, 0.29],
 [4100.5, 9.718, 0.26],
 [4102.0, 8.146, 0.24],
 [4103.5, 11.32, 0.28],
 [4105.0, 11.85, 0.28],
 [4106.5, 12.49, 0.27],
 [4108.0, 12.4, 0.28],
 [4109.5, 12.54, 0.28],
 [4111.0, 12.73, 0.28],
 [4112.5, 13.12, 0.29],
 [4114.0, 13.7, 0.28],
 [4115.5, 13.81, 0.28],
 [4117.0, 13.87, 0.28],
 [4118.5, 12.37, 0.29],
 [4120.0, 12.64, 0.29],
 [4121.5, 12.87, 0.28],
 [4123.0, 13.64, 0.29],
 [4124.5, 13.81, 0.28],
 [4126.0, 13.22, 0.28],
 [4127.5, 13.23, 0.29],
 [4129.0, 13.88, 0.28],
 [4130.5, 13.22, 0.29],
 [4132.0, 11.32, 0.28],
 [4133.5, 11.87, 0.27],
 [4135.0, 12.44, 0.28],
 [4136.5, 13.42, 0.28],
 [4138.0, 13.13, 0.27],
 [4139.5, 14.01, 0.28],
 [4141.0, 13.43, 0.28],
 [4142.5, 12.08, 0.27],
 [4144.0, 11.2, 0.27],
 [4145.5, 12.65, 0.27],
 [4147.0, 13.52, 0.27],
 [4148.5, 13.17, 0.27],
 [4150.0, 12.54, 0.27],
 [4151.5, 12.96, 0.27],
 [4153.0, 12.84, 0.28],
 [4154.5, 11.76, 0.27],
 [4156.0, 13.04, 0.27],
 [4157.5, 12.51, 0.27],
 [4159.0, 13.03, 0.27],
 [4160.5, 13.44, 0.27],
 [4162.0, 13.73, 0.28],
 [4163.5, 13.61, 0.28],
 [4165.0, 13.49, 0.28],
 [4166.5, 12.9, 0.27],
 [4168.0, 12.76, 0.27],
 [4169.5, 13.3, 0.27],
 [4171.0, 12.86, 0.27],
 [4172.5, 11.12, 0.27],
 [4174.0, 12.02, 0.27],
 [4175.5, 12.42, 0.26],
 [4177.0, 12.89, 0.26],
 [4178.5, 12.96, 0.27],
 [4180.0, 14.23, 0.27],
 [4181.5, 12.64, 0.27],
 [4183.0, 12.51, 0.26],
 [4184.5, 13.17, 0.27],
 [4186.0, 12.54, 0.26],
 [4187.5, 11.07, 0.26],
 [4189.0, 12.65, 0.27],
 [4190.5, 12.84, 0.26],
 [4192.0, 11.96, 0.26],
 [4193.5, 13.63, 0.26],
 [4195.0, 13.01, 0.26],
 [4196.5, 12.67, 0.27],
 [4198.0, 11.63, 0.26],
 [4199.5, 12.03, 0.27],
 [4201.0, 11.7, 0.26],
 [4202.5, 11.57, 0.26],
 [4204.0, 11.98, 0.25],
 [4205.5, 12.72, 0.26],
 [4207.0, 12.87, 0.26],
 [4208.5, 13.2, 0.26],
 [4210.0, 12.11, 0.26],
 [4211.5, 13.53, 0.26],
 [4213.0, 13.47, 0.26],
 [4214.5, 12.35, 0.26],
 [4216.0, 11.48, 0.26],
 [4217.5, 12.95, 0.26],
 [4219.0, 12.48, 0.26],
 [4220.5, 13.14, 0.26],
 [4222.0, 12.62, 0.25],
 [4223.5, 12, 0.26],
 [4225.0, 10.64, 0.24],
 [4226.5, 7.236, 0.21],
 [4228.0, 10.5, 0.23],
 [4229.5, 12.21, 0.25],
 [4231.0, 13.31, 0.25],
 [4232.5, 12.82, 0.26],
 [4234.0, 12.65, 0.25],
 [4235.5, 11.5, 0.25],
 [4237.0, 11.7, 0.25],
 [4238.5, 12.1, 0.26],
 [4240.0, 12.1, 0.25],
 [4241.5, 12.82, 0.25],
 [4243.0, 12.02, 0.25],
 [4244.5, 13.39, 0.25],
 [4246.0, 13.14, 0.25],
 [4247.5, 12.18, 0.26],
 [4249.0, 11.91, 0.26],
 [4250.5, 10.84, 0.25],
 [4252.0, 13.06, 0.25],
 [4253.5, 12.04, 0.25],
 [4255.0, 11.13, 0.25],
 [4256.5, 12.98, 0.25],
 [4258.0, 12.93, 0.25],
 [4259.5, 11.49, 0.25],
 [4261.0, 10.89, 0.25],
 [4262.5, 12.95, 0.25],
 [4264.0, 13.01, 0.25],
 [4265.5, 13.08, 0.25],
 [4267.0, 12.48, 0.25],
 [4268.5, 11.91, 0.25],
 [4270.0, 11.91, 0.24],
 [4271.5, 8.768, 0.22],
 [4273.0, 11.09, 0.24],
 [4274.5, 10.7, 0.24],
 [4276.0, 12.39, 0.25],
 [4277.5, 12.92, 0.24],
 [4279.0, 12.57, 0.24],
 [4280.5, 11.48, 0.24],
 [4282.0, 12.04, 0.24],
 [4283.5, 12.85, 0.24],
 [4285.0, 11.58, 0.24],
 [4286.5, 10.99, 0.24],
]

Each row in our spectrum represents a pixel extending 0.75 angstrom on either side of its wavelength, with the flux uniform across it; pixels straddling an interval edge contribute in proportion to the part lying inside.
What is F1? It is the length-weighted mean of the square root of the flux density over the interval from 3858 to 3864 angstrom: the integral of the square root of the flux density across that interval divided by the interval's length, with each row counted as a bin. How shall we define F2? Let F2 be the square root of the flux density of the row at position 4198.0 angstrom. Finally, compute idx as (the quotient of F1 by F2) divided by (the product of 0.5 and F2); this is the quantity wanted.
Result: 0.52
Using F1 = 3.0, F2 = 3.41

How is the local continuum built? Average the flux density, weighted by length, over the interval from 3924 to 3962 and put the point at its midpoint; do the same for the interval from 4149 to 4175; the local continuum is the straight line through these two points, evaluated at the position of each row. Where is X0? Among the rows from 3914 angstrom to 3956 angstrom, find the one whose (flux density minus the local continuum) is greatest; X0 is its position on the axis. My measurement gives 3914.5 angstrom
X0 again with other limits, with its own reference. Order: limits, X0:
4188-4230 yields 4193.5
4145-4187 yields 4147.0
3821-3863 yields 3848.5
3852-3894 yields 3863.5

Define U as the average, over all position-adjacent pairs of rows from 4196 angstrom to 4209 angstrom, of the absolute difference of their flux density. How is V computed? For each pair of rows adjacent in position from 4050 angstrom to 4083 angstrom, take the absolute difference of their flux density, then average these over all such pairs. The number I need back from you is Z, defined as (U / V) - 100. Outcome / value -99.6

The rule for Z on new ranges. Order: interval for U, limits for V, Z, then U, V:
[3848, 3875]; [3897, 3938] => -98.4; 1.46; 0.9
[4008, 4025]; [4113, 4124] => -98.8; 0.58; 0.5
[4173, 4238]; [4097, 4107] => -99.4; 0.87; 1.4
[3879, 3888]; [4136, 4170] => -98.6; 0.83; 0.6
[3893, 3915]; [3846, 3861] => -99.1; 1.11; 1.3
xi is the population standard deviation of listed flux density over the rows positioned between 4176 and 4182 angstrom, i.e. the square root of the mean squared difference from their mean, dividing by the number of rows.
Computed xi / 0.62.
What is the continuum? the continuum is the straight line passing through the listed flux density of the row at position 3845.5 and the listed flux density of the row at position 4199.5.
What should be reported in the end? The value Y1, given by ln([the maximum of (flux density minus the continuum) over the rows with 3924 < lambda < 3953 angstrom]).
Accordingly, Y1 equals -2.71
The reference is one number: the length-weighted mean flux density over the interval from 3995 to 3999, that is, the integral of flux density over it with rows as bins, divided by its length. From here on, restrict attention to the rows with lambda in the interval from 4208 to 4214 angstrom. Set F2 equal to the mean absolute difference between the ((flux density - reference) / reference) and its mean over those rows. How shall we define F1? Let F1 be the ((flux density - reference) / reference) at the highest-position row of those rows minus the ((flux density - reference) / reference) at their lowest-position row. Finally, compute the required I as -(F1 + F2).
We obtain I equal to -0.06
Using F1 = 0.02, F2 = 0.041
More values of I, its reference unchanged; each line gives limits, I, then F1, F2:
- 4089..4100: 0.10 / -0.15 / 0.044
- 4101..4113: -0.51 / 0.42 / 0.089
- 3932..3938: -0.19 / 0.14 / 0.052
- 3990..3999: 0.04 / -0.08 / 0.039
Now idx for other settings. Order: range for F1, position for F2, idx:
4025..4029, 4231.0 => 0.55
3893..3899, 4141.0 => 0.48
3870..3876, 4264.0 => 0.48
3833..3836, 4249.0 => 0.41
